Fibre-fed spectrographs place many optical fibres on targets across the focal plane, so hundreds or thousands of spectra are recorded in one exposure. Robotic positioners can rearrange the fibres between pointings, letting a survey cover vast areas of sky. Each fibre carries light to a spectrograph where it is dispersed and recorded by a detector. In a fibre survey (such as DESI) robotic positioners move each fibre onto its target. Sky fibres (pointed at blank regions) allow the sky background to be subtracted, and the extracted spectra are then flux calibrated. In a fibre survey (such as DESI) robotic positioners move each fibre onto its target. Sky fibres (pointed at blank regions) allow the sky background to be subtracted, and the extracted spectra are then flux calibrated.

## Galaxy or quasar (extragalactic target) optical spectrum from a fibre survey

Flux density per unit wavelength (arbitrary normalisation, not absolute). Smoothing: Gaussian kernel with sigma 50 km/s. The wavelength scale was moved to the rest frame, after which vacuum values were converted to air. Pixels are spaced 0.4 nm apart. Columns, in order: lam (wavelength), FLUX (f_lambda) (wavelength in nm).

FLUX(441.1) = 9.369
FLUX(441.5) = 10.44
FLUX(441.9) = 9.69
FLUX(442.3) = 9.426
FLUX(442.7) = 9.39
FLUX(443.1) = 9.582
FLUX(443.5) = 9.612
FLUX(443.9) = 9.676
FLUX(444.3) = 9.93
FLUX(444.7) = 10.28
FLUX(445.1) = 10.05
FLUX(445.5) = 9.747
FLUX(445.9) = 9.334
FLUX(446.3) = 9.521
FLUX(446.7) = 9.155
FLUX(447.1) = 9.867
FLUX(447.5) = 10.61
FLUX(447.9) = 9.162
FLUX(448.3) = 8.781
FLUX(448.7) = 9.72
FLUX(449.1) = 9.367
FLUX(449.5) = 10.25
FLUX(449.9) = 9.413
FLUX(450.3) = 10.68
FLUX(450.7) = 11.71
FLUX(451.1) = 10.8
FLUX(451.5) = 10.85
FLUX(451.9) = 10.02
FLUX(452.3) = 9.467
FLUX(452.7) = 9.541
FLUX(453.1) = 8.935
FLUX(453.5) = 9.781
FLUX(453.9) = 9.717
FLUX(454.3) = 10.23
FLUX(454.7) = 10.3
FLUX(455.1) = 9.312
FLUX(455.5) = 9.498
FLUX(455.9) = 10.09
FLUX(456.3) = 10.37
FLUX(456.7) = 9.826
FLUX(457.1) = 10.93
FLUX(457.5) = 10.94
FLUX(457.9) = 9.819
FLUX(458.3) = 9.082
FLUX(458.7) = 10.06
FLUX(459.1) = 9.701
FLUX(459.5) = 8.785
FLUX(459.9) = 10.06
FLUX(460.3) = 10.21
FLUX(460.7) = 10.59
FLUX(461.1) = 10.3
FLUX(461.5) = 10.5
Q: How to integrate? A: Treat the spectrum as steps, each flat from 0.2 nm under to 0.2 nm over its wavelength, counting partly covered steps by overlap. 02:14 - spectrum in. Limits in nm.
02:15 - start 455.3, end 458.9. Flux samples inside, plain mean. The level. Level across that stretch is 10.1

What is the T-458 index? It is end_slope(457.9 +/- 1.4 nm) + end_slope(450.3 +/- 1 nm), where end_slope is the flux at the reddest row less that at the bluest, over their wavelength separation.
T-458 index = 0.3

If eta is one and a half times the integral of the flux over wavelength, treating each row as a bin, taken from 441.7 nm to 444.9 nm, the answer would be 47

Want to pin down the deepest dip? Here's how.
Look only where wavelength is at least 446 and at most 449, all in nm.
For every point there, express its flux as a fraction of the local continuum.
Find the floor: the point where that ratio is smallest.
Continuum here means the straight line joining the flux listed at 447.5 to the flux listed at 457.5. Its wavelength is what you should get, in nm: 448.3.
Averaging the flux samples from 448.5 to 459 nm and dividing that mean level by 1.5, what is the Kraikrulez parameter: 6.68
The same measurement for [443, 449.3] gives 6.43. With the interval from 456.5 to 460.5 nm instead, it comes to 6.63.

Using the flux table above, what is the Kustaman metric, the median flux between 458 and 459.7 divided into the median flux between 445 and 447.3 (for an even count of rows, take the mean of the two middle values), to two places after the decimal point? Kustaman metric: 1.03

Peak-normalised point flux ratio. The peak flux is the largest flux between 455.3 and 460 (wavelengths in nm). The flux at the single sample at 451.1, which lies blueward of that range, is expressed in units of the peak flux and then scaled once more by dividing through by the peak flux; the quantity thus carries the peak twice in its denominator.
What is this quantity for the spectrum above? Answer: 0.090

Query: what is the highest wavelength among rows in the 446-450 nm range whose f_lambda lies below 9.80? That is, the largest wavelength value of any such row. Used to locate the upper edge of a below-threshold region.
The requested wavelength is 449.9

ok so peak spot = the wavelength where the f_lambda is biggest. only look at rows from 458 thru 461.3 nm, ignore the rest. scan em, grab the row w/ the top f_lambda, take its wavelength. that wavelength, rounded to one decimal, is 460.7 nm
